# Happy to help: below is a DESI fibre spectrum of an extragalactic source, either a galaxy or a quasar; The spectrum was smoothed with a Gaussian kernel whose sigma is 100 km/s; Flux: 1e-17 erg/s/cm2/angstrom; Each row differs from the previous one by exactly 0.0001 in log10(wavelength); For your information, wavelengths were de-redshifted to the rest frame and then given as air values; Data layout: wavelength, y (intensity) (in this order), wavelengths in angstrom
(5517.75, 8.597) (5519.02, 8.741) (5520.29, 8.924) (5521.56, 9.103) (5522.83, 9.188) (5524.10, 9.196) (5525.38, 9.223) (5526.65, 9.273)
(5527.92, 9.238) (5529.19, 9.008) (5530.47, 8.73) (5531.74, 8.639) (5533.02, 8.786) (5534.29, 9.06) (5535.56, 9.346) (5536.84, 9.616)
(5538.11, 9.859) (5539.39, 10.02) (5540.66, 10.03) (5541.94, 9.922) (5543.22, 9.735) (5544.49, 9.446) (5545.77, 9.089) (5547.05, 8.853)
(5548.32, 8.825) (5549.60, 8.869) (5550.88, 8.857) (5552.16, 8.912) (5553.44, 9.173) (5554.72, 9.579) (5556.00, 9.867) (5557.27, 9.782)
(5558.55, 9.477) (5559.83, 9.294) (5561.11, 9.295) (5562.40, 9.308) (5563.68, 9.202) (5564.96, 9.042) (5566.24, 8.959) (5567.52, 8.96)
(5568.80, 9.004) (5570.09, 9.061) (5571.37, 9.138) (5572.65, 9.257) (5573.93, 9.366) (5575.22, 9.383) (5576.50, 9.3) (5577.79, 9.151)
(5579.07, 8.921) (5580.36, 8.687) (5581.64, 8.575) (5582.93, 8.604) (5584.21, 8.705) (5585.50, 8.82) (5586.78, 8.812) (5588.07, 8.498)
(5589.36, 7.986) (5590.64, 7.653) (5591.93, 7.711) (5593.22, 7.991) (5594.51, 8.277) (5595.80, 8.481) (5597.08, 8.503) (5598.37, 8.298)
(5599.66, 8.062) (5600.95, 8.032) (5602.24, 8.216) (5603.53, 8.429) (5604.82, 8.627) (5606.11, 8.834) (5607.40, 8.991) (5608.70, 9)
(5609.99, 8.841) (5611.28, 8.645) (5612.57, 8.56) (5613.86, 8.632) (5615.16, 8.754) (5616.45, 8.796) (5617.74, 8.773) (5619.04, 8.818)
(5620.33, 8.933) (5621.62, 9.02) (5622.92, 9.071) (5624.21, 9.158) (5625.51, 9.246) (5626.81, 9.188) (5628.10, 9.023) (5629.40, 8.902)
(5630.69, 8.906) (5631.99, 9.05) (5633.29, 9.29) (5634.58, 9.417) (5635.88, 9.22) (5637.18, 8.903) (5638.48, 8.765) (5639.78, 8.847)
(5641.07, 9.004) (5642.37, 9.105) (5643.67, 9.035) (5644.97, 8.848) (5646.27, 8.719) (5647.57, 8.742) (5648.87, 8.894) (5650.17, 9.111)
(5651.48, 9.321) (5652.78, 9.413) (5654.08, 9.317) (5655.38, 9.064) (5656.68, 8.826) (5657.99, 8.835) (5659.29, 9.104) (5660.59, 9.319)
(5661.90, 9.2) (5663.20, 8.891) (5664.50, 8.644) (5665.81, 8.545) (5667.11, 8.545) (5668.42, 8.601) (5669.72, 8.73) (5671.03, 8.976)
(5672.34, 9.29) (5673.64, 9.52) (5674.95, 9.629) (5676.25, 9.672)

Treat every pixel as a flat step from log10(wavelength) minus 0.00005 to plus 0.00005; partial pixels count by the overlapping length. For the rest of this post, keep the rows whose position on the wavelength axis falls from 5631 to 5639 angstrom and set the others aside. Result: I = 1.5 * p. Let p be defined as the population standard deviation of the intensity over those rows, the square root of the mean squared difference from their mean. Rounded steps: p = 0.23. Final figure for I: 0.34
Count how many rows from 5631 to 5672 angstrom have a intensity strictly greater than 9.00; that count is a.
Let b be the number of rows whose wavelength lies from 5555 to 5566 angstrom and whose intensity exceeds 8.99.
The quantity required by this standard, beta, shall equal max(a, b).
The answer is 15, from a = 15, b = 8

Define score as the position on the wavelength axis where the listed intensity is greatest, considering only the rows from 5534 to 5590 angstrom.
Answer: 5540.66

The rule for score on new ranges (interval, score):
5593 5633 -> 5625.51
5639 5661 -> 5652.78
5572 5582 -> 5575.22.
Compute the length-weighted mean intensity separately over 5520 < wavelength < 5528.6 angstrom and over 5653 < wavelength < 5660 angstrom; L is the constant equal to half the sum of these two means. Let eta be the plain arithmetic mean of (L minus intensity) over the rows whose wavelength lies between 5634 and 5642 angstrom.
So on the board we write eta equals 0.09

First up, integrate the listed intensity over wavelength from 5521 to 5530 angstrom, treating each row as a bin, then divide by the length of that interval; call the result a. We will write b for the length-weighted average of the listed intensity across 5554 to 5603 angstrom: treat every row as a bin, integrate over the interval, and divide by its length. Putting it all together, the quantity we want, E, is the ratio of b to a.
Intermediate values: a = 9.16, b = 8.82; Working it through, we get 0.96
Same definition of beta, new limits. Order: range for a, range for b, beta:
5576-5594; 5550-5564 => 9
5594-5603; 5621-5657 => 18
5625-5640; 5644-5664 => 8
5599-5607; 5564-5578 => 9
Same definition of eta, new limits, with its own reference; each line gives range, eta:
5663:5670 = 0.46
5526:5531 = 0.06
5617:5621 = 0.28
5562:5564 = -0.14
